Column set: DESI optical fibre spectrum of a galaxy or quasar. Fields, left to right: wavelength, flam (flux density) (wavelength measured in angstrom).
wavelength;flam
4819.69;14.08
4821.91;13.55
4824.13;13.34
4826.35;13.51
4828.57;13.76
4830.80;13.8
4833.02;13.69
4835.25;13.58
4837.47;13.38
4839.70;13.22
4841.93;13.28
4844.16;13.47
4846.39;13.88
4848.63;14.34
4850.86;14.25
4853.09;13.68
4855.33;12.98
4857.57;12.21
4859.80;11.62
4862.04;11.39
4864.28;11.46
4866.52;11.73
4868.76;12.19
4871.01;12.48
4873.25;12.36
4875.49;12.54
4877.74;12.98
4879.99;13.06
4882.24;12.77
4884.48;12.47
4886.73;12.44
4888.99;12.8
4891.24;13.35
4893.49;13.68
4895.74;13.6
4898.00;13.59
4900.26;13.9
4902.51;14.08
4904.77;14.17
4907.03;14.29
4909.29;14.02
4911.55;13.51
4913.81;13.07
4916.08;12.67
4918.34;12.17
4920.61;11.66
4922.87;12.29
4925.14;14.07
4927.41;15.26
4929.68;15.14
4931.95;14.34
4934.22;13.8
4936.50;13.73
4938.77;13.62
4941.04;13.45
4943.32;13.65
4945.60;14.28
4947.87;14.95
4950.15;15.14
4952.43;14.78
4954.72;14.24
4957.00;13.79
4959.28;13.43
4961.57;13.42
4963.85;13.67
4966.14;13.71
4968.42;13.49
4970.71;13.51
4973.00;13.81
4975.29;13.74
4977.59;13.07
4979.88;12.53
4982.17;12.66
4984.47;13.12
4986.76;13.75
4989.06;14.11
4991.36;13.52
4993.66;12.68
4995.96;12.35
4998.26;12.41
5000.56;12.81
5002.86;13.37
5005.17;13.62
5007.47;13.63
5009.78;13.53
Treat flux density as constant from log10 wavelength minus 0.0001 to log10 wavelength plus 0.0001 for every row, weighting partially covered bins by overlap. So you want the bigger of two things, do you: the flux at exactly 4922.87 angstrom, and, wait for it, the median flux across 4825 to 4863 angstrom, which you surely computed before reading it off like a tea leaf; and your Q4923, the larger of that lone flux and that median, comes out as 13.5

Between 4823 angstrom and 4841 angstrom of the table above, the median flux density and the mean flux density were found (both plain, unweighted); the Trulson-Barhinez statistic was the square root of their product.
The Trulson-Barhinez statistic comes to 13.5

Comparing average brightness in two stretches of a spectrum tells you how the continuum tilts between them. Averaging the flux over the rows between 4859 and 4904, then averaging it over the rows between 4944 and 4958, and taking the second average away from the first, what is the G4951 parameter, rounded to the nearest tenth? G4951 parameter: -1.8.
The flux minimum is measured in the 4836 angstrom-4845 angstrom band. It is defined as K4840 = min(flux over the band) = 13.22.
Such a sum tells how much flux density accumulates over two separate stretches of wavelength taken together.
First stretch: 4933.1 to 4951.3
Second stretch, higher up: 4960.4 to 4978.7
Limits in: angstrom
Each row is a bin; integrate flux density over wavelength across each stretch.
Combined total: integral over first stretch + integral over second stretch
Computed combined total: 504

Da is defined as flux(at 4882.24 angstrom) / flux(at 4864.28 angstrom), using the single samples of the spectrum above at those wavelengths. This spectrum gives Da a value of 1.11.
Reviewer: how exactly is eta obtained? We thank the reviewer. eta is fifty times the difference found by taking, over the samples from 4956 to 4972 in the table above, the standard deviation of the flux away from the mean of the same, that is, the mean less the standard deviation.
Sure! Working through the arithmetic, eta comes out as 672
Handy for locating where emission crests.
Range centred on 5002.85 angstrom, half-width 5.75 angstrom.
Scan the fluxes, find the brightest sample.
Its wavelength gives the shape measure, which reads 5007.47 angstrom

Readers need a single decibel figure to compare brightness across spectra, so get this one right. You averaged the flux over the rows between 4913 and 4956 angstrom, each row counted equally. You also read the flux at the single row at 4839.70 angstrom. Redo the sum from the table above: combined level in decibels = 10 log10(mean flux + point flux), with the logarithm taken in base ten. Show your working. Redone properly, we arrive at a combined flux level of 14.3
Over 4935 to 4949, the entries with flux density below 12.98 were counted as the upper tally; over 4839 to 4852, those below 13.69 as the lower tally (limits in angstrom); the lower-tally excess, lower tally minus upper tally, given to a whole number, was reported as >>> 3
